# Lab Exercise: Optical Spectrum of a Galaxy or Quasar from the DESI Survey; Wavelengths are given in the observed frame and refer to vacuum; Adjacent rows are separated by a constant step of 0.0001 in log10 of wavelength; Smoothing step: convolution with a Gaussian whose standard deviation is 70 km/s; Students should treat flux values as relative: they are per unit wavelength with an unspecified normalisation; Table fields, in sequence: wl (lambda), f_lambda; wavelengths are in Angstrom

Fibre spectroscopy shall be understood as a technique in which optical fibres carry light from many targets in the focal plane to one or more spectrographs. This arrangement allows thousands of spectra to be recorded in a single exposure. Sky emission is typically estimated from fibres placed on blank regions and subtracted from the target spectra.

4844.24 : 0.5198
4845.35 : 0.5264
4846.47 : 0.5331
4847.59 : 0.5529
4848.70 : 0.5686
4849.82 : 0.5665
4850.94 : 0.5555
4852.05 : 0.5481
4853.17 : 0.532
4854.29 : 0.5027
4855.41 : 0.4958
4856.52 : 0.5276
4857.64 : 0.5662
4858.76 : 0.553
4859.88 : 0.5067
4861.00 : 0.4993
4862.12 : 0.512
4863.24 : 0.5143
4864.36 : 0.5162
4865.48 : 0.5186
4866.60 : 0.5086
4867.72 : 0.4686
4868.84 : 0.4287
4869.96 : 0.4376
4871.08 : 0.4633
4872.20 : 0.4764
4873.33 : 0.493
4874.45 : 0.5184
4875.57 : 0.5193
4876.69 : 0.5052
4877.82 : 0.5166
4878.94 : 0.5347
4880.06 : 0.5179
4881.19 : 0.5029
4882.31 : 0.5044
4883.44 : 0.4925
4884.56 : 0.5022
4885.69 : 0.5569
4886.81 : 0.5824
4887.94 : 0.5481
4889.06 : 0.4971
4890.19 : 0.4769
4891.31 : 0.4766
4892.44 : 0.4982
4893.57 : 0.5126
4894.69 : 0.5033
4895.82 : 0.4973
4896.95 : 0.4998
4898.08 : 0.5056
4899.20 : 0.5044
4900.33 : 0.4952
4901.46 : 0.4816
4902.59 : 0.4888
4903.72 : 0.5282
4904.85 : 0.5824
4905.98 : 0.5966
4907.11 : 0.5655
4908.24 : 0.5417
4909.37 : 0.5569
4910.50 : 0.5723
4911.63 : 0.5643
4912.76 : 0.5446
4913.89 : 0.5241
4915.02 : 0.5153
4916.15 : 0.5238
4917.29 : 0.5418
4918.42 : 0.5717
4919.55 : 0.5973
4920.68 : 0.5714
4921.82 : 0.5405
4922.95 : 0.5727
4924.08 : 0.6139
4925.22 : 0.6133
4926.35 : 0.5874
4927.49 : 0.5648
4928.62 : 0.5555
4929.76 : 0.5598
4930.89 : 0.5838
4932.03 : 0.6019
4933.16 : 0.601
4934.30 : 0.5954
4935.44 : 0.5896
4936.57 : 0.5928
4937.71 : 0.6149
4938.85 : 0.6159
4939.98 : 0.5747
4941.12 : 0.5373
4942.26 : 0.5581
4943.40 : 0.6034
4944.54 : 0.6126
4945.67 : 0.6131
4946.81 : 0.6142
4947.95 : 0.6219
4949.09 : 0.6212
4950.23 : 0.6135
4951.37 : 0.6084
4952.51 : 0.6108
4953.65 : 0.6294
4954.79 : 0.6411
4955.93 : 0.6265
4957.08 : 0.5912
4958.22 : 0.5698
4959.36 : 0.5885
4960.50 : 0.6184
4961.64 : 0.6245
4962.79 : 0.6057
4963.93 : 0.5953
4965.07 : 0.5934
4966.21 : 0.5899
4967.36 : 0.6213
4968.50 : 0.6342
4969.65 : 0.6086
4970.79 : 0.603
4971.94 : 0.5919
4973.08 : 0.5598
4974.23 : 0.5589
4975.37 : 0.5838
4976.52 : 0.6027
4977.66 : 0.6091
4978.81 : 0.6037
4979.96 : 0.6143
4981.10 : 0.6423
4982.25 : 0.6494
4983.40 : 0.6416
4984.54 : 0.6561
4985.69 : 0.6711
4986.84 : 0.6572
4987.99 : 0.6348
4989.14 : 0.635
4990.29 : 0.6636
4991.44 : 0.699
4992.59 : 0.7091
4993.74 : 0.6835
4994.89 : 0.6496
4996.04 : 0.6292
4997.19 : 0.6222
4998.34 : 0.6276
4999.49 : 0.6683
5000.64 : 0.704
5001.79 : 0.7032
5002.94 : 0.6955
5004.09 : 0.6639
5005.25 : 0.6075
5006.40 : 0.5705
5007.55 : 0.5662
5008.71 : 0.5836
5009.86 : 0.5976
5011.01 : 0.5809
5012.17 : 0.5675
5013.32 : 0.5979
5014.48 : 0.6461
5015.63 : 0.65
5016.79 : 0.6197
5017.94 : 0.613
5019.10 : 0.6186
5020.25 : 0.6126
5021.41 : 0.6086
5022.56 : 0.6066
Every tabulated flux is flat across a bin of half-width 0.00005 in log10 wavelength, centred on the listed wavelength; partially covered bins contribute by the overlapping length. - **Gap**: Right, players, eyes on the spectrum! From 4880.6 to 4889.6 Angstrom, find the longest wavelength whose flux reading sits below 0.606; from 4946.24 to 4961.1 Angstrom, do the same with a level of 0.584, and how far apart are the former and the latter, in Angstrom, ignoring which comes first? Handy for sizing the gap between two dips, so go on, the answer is 69.2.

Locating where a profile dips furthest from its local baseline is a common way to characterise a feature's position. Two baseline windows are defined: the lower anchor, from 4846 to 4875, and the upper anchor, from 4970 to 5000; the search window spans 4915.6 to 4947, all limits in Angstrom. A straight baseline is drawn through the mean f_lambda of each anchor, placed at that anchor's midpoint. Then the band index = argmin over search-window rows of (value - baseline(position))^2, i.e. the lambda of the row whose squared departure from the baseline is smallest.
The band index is 4920.68 Angstrom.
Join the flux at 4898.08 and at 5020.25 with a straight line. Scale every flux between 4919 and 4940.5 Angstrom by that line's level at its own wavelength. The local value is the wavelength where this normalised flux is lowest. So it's 4921.82 Angstrom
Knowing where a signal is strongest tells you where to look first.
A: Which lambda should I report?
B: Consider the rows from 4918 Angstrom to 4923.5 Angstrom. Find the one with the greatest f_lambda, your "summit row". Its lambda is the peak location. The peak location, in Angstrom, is 4919.55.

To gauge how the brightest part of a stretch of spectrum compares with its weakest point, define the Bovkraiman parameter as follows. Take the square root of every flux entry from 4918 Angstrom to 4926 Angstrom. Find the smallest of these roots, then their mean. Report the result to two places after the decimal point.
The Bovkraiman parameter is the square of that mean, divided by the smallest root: 0.79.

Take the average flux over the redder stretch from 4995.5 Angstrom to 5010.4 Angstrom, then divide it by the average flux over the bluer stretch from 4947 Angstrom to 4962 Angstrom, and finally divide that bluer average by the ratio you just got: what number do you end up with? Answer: 0.592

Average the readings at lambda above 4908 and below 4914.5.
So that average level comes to 0.55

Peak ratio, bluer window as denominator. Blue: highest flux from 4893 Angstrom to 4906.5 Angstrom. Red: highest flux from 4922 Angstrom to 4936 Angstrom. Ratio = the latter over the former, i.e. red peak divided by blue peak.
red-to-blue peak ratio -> 1.03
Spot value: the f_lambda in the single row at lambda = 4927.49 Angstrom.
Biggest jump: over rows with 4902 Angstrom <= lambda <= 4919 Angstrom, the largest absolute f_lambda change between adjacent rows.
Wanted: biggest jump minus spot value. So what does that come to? -0.51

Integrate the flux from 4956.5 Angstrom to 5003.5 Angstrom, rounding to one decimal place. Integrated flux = 29.6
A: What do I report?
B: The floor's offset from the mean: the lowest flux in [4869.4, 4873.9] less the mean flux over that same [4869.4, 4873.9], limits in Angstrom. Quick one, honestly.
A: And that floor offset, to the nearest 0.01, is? -0.03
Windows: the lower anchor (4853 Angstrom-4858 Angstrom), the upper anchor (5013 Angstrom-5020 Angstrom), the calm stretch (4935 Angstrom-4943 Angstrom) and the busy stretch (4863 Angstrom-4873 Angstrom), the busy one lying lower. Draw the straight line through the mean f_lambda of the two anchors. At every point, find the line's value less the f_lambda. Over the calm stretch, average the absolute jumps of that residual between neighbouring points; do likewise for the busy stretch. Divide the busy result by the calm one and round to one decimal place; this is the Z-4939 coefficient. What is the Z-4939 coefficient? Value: 0.8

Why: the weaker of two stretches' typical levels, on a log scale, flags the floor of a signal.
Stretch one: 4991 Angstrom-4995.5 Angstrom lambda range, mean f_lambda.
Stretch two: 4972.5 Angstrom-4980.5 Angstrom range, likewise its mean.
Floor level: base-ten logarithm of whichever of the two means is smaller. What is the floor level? -0.229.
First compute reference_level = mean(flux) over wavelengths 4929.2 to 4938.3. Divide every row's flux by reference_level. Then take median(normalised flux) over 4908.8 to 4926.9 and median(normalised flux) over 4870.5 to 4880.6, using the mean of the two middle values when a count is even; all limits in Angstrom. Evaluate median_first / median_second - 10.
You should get -8.90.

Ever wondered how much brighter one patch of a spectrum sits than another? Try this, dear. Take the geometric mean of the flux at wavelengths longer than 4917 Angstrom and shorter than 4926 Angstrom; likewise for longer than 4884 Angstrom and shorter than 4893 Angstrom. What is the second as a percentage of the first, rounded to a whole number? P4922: 89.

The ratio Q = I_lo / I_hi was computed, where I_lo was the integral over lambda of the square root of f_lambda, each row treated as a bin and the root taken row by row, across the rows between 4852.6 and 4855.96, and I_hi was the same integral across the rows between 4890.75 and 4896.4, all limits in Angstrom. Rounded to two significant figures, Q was 0.60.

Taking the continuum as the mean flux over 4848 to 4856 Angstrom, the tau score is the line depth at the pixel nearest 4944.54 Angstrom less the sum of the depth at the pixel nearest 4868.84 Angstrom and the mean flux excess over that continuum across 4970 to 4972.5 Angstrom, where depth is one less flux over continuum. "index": -0.40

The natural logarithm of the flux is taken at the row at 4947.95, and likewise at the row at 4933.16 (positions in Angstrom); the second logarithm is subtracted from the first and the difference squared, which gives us 0.00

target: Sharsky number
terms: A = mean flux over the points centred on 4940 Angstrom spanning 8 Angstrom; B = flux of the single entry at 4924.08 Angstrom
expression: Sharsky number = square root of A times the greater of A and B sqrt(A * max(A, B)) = 0.599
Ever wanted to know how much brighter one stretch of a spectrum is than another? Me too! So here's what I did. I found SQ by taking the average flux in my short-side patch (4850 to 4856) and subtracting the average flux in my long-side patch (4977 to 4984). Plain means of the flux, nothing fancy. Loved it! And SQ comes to -0.10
